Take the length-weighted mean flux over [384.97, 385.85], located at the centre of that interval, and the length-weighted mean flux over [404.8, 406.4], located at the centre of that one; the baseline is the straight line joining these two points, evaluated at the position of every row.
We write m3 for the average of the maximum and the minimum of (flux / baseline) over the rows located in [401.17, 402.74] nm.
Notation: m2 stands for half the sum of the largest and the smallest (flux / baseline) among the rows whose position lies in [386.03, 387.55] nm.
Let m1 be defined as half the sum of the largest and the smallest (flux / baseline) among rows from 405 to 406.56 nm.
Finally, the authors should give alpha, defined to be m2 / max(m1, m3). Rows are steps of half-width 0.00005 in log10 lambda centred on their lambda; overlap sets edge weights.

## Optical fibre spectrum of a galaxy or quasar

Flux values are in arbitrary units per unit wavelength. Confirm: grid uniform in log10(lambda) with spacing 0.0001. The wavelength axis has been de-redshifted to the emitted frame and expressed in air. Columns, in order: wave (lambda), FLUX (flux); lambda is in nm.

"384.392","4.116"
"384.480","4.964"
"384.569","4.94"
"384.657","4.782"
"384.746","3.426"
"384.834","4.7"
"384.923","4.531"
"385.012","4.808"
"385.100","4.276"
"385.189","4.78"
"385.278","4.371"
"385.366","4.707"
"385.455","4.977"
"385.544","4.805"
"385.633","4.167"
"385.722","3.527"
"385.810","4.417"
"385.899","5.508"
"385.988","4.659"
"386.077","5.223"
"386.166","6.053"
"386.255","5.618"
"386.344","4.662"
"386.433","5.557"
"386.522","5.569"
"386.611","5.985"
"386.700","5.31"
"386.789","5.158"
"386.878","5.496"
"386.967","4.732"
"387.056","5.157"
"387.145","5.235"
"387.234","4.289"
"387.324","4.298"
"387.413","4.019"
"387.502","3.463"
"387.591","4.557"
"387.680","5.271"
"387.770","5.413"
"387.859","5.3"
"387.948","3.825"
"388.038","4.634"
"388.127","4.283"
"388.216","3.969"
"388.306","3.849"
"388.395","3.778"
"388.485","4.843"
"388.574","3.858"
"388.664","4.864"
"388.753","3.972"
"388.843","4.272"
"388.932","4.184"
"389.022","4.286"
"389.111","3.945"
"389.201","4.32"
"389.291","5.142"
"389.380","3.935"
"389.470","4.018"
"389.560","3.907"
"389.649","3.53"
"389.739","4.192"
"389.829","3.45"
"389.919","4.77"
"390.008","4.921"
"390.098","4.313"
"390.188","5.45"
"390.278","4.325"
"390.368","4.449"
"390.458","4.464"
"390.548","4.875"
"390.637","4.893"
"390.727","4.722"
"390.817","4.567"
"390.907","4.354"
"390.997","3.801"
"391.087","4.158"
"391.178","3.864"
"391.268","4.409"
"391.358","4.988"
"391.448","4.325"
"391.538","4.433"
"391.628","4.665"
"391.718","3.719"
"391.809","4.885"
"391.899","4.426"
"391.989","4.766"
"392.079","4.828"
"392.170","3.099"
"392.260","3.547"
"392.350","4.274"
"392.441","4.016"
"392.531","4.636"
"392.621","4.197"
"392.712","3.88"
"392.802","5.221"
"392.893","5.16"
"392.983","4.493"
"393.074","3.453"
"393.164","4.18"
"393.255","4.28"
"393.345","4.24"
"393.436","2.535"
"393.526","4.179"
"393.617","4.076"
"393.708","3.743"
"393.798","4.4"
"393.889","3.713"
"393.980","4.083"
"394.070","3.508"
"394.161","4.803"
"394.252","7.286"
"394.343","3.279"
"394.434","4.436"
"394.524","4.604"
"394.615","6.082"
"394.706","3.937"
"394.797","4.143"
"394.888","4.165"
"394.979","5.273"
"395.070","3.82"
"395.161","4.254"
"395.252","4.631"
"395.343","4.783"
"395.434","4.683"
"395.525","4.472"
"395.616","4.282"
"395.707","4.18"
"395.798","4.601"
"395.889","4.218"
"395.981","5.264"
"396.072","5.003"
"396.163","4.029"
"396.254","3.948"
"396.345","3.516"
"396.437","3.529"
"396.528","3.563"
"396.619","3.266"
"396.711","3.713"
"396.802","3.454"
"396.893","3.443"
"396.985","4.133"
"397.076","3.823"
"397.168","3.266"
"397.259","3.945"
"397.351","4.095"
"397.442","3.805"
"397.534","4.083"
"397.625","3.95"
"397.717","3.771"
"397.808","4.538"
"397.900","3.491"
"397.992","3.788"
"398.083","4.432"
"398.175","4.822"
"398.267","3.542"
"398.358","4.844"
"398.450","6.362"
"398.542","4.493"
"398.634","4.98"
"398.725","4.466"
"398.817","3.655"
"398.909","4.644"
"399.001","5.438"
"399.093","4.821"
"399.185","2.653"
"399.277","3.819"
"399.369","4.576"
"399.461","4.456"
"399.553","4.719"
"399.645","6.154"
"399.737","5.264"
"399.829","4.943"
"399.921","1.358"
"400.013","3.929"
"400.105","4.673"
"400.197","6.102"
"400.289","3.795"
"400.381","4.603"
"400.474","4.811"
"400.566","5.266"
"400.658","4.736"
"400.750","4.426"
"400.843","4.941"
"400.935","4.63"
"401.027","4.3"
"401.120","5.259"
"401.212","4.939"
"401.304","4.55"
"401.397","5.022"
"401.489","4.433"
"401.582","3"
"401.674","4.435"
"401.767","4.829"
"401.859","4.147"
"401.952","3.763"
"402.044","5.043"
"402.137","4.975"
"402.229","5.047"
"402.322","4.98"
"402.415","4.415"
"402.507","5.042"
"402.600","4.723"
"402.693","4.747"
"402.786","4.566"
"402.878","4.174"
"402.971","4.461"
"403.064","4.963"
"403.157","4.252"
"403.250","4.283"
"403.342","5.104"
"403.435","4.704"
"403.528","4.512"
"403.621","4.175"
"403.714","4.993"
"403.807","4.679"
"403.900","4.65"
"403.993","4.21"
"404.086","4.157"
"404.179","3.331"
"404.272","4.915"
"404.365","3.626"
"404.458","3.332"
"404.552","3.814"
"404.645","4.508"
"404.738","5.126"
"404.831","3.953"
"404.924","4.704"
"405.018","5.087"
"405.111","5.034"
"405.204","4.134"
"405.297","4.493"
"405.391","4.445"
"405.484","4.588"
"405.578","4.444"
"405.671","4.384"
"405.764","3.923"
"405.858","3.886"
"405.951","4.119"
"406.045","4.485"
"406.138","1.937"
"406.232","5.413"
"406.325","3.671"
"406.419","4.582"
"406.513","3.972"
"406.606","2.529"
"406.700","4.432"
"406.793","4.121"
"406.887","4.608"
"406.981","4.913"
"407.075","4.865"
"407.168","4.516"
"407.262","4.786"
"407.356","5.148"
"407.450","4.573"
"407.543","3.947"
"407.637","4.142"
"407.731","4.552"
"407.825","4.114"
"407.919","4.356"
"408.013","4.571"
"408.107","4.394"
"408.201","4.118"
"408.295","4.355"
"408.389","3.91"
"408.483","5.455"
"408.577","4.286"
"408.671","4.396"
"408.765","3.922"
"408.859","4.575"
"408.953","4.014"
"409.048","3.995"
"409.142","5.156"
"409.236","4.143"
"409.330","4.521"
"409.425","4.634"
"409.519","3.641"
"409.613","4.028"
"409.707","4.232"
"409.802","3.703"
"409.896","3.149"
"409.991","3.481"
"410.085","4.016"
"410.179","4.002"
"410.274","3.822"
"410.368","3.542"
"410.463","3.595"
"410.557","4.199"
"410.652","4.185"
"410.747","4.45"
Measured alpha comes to 1.14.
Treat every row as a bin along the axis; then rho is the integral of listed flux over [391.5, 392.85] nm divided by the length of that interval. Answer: 4.31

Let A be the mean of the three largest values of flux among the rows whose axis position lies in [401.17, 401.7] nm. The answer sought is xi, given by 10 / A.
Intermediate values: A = 4.8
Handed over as 2.07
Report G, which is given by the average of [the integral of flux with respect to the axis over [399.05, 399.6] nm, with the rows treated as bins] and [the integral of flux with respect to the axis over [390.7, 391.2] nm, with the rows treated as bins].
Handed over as 2.2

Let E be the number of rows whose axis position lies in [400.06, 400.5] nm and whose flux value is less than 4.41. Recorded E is 1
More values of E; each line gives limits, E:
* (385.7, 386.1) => 1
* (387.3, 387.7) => 3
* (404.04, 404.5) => 4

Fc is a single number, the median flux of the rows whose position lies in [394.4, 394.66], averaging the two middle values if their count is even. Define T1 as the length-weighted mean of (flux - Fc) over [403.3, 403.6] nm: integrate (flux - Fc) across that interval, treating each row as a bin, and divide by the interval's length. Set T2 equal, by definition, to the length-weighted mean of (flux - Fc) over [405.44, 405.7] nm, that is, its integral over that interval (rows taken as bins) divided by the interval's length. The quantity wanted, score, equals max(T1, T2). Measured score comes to 0.11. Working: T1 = 0.11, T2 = -0.1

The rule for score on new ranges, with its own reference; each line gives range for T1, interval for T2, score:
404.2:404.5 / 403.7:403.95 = 0.13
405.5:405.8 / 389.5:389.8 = -0.31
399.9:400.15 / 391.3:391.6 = -0.02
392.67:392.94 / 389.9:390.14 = 0.16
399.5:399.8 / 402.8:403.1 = 0.73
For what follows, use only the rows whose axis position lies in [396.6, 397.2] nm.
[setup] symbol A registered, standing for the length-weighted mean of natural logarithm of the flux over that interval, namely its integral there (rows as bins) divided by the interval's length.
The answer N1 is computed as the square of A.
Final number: 1.63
